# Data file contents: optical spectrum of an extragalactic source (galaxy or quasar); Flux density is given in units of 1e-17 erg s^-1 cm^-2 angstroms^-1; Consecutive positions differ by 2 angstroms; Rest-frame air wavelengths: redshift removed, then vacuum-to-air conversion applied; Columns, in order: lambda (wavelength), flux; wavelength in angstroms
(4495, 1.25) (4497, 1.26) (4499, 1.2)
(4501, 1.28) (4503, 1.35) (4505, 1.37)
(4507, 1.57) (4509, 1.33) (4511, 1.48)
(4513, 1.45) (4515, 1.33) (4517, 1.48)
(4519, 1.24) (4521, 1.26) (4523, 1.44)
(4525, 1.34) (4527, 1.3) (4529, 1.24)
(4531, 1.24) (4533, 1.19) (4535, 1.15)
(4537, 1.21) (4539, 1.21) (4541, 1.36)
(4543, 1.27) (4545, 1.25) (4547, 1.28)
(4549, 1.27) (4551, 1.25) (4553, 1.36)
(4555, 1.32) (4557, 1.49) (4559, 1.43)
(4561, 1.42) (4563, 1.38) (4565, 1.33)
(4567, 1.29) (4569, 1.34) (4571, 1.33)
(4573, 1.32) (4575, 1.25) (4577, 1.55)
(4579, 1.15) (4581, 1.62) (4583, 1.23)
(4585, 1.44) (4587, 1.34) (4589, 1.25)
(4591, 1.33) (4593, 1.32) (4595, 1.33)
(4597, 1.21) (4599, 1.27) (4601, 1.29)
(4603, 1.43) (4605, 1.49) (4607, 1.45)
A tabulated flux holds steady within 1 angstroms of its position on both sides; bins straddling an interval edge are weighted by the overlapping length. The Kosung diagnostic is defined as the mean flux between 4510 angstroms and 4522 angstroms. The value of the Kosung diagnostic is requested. 1.37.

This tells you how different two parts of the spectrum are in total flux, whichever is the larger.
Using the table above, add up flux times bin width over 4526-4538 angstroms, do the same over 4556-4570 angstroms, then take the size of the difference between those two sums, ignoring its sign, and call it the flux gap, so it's 5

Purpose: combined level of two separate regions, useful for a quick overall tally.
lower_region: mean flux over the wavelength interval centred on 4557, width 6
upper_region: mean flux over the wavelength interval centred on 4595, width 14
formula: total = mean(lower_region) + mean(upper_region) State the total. 2.70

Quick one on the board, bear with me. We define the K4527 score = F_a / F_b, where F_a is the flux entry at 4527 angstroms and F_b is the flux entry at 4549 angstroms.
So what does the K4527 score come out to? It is 1.02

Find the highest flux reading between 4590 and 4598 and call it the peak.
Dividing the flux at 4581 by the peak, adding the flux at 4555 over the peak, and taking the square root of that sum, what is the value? 1.49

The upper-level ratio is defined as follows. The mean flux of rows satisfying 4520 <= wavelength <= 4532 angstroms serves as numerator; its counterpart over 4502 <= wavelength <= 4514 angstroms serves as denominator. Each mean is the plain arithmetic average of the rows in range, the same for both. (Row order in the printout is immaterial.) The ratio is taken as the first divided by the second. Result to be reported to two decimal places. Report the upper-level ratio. 0.91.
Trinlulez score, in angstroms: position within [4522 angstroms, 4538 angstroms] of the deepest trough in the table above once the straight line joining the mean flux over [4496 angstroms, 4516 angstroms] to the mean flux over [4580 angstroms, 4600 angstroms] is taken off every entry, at 4535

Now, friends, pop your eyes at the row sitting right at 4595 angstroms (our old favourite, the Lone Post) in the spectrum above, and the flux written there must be 1.33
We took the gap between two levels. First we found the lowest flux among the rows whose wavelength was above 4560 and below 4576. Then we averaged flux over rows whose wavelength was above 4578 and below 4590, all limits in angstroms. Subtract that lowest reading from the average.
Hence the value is 0.088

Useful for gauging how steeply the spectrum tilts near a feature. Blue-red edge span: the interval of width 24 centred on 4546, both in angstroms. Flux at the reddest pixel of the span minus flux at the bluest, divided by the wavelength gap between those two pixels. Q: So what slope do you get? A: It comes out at 0.015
